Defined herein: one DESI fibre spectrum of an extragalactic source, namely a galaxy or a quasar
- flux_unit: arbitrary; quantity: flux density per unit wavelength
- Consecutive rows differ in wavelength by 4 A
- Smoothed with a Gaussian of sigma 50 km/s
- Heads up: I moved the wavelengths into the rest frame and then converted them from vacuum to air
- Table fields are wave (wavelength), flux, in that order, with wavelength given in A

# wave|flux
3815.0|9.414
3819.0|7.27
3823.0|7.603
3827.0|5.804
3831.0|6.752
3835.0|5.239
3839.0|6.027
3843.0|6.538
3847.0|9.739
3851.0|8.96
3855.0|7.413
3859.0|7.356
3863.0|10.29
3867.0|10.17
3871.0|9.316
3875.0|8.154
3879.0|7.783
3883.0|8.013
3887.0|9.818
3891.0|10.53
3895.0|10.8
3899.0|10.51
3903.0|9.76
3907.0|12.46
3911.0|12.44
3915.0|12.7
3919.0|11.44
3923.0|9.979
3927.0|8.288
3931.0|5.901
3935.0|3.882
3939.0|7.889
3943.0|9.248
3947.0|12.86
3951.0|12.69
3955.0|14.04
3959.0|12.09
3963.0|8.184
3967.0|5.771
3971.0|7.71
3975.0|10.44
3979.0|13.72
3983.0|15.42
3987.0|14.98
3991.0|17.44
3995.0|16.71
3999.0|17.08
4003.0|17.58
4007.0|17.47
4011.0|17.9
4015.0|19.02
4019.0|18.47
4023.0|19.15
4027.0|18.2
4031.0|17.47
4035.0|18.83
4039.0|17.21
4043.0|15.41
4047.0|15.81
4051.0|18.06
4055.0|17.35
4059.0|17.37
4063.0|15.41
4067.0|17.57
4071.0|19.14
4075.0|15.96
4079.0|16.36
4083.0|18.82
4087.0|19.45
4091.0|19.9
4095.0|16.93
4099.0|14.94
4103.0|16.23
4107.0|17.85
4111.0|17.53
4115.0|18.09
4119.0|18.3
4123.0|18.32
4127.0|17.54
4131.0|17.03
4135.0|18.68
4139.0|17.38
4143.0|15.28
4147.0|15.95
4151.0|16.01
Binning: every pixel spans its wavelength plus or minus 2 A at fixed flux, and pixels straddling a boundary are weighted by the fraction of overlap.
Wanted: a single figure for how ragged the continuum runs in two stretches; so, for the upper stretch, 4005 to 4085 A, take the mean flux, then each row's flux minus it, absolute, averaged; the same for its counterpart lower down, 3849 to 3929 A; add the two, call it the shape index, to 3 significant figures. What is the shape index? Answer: 2.29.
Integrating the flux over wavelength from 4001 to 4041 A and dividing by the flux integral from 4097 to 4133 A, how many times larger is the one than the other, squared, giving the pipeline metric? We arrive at 1.4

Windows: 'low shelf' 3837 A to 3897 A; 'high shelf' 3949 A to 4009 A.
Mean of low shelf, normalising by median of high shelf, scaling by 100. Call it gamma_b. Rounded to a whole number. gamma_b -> 62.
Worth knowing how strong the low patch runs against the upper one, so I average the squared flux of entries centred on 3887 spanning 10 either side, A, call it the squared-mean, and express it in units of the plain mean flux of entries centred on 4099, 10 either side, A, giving 5.2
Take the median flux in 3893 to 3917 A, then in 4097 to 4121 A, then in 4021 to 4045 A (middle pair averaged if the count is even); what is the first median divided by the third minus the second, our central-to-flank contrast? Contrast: 80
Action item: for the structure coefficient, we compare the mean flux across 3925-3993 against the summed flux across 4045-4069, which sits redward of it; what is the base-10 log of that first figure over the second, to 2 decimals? -0.98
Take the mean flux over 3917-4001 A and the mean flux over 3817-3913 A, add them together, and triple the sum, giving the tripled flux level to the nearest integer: 60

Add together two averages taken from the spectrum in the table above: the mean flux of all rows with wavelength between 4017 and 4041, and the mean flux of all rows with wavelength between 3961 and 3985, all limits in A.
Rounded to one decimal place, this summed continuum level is 28.4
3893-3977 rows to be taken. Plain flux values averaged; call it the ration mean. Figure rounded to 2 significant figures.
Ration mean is 10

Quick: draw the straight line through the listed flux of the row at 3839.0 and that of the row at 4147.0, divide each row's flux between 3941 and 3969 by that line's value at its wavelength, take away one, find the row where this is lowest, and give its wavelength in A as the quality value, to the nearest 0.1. 3967.0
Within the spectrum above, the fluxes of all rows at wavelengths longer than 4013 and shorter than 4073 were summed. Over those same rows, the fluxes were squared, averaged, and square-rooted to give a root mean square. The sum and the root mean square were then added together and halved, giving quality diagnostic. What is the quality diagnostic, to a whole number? 141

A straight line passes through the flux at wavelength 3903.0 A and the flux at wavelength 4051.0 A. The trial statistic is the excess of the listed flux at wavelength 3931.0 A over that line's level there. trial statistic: -5.4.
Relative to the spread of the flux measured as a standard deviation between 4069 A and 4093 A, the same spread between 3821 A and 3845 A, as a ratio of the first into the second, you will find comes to 0.49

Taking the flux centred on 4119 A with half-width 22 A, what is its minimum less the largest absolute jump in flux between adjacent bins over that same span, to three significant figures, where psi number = 13.3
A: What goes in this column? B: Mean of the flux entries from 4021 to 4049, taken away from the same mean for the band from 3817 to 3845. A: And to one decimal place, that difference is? -11.0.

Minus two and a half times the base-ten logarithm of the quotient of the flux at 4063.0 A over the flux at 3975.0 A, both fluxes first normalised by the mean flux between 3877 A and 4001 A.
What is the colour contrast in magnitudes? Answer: -0.42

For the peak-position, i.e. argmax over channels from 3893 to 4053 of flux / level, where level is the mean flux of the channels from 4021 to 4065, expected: 4023.0 A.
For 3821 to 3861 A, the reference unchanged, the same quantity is 3847.0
